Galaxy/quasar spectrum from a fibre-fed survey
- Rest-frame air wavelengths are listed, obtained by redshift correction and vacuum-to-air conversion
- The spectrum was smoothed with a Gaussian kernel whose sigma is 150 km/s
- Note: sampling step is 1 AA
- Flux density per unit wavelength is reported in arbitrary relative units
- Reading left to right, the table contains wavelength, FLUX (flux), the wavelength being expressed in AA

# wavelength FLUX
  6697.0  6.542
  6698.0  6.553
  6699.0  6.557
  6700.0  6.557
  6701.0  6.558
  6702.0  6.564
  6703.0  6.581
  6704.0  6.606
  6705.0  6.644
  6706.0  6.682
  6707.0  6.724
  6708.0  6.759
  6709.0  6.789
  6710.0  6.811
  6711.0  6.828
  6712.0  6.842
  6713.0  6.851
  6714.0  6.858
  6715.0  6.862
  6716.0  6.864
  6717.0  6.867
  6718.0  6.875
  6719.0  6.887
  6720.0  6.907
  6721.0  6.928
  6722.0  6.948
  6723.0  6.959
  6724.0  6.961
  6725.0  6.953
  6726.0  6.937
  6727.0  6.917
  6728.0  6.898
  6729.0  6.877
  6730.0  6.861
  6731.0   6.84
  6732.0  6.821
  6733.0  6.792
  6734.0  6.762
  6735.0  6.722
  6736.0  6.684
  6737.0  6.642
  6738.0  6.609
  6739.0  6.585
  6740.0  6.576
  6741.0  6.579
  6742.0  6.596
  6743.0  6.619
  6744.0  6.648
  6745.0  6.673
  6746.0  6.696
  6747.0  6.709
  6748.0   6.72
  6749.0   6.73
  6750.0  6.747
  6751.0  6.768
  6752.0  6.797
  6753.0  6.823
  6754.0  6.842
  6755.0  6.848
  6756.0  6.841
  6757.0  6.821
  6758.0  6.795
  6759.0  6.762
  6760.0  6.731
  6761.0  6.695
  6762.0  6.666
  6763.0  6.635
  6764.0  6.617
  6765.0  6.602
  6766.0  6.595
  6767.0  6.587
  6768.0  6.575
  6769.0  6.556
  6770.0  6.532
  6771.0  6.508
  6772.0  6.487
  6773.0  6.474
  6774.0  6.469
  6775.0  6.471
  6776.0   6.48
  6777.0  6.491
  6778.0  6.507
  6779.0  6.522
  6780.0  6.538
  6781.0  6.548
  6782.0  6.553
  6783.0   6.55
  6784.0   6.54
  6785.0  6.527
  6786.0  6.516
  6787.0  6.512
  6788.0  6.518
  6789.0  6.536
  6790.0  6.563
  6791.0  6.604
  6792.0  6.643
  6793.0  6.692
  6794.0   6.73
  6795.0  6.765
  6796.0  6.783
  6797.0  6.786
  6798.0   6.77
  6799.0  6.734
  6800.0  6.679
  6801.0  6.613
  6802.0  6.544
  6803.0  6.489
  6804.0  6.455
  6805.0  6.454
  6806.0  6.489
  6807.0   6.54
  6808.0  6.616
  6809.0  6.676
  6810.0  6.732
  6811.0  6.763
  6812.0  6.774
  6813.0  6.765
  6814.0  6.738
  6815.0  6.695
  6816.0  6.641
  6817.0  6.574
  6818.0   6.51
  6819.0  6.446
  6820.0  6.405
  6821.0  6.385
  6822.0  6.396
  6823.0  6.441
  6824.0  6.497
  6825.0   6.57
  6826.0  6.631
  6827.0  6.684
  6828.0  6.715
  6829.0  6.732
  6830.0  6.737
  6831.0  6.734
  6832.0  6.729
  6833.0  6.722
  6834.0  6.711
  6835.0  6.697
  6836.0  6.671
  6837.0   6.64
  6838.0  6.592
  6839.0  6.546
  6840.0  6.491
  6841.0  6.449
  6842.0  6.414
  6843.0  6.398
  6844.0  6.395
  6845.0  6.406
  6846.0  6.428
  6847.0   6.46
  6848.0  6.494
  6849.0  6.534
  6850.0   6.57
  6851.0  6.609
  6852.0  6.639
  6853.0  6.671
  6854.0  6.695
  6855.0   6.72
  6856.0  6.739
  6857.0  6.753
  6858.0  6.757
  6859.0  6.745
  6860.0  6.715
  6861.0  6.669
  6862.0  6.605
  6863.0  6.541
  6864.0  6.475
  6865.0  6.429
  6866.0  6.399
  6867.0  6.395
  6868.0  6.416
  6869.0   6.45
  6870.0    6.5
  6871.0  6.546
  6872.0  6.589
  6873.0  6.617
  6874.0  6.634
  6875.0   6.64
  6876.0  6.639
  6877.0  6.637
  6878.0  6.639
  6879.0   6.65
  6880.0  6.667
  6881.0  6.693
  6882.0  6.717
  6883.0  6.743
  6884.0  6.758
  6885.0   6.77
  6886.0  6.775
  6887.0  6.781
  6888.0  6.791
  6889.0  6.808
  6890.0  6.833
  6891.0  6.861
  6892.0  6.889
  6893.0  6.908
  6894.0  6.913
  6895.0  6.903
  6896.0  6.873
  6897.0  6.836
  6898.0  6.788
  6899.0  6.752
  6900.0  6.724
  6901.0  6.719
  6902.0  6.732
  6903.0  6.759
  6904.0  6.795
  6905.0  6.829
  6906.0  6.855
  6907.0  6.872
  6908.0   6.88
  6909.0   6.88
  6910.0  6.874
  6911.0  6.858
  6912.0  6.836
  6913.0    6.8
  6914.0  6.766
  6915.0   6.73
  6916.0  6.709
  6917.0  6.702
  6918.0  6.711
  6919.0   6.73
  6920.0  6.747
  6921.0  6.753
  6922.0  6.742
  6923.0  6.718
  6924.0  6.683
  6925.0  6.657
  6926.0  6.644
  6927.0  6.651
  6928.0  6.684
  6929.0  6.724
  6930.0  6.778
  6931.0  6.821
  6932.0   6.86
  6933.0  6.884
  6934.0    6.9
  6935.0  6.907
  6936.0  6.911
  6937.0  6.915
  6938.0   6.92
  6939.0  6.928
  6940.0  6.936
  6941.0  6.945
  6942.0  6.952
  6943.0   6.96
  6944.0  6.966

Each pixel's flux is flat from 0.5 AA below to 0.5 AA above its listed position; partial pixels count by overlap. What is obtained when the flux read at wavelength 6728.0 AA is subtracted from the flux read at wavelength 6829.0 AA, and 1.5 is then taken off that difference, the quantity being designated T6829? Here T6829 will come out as -1.67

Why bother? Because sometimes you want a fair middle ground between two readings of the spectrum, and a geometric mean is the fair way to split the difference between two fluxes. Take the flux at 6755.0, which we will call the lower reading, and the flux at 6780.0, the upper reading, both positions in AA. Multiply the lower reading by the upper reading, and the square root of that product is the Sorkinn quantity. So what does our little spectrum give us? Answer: 6.69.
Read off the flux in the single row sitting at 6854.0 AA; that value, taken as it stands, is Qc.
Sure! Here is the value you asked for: 6.695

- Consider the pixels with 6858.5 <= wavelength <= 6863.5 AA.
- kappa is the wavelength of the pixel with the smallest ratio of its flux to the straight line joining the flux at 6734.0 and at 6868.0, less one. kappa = 6863.0 AA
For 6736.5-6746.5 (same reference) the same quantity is 6740.0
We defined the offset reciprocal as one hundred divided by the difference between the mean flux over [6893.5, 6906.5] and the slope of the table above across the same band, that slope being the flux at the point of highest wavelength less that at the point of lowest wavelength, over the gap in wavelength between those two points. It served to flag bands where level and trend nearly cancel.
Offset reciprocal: 14.7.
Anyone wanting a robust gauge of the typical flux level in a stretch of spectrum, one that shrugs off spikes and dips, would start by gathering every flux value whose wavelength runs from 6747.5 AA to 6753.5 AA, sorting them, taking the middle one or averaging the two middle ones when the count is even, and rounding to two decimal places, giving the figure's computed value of 6.76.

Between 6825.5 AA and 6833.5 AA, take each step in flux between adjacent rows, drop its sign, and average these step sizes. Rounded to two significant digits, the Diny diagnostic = 0.017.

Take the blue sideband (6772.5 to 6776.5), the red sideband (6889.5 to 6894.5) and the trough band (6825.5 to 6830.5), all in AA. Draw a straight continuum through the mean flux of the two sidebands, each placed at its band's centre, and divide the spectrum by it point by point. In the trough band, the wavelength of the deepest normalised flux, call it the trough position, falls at 6826.0 AA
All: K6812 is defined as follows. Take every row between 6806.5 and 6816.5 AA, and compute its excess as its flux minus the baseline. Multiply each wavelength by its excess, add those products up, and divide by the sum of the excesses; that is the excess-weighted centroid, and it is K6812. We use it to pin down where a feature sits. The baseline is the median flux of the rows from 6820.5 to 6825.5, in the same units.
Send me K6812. 6811.9 AA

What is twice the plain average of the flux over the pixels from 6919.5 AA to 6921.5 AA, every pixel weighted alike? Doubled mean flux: 13.5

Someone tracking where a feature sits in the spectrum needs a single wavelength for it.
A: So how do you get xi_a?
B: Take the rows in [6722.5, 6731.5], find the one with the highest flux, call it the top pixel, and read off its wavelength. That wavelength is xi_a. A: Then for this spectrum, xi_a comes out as 6724.0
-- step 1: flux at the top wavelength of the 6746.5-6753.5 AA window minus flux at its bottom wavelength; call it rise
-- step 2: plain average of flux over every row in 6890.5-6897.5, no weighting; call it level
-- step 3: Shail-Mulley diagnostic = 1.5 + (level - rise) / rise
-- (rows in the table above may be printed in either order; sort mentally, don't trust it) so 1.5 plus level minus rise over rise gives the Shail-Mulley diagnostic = 61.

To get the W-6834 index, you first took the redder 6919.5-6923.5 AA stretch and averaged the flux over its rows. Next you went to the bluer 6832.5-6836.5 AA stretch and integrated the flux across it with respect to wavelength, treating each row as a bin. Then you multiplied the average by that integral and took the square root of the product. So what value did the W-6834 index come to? 13.4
